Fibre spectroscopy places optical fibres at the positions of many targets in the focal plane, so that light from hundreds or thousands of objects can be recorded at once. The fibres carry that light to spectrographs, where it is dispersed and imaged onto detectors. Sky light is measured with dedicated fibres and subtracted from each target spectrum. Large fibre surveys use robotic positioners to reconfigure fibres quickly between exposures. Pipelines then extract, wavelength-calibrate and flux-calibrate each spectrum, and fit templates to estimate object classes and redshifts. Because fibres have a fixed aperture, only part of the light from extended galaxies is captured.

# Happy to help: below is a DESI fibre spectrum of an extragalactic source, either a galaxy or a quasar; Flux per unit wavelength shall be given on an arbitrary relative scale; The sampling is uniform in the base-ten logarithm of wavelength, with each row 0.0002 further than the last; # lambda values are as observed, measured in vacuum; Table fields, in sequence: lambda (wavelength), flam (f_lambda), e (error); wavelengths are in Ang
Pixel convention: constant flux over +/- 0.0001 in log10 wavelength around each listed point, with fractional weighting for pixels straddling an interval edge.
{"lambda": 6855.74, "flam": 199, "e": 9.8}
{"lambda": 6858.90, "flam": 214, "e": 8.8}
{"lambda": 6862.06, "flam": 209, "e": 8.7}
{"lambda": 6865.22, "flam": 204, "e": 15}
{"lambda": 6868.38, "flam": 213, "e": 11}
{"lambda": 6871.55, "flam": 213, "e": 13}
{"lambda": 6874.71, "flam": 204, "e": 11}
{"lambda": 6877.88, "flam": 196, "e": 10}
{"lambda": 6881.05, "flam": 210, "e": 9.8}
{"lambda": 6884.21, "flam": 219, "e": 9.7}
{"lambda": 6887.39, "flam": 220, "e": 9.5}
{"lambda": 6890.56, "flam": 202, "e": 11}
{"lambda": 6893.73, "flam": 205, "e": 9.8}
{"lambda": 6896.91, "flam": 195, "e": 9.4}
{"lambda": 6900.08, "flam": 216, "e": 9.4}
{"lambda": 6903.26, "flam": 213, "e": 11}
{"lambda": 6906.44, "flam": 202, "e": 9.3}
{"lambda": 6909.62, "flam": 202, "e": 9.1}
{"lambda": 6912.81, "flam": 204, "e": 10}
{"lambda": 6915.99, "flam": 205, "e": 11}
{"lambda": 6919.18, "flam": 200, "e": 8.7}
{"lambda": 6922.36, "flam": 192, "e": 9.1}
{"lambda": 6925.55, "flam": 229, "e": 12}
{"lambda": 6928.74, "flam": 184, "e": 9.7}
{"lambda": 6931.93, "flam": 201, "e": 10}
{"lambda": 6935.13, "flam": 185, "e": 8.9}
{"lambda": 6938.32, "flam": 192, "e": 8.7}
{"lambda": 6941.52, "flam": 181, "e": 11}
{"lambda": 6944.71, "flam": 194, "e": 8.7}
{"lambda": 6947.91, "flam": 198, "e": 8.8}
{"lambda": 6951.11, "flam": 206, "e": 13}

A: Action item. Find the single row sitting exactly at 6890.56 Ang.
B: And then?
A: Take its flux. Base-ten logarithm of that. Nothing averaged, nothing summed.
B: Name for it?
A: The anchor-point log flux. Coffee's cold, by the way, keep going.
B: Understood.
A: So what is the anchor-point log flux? 2.31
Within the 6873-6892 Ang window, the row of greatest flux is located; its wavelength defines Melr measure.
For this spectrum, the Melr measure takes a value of 6887.39 Ang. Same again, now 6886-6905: 6887.39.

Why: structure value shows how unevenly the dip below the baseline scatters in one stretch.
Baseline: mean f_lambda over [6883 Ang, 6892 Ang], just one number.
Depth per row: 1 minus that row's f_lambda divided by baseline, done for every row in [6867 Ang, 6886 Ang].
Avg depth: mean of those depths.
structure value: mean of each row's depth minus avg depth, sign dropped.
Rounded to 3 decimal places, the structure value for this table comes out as 0.029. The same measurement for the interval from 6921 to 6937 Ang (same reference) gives 0.063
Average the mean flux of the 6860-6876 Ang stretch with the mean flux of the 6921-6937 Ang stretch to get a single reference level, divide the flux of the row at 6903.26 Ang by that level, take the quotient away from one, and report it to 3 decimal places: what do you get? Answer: -0.047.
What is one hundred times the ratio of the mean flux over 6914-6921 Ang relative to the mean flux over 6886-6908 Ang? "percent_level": 98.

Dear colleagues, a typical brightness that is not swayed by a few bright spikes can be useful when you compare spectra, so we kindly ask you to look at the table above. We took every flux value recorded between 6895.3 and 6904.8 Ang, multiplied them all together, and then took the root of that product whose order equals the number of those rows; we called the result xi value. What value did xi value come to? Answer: 208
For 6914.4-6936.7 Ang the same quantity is 199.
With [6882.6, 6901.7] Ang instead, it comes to 209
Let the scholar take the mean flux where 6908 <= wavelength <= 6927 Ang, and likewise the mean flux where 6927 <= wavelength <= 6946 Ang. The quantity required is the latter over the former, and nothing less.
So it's 0.92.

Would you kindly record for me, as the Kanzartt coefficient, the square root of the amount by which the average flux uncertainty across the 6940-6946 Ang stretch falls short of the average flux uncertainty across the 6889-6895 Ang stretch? 0.7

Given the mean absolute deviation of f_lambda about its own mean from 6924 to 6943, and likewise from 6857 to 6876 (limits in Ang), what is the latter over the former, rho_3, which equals 0.29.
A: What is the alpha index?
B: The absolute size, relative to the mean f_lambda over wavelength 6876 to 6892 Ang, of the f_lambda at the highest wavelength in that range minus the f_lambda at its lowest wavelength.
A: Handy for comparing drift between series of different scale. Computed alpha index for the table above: 0.03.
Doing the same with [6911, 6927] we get 0.12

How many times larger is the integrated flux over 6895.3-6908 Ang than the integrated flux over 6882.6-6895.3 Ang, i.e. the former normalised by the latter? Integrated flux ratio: 0.98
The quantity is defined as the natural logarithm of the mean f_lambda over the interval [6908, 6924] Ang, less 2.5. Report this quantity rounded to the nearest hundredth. 2.80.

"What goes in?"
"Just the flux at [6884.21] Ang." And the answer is 219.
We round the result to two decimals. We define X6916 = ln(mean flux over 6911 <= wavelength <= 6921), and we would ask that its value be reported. 5.31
